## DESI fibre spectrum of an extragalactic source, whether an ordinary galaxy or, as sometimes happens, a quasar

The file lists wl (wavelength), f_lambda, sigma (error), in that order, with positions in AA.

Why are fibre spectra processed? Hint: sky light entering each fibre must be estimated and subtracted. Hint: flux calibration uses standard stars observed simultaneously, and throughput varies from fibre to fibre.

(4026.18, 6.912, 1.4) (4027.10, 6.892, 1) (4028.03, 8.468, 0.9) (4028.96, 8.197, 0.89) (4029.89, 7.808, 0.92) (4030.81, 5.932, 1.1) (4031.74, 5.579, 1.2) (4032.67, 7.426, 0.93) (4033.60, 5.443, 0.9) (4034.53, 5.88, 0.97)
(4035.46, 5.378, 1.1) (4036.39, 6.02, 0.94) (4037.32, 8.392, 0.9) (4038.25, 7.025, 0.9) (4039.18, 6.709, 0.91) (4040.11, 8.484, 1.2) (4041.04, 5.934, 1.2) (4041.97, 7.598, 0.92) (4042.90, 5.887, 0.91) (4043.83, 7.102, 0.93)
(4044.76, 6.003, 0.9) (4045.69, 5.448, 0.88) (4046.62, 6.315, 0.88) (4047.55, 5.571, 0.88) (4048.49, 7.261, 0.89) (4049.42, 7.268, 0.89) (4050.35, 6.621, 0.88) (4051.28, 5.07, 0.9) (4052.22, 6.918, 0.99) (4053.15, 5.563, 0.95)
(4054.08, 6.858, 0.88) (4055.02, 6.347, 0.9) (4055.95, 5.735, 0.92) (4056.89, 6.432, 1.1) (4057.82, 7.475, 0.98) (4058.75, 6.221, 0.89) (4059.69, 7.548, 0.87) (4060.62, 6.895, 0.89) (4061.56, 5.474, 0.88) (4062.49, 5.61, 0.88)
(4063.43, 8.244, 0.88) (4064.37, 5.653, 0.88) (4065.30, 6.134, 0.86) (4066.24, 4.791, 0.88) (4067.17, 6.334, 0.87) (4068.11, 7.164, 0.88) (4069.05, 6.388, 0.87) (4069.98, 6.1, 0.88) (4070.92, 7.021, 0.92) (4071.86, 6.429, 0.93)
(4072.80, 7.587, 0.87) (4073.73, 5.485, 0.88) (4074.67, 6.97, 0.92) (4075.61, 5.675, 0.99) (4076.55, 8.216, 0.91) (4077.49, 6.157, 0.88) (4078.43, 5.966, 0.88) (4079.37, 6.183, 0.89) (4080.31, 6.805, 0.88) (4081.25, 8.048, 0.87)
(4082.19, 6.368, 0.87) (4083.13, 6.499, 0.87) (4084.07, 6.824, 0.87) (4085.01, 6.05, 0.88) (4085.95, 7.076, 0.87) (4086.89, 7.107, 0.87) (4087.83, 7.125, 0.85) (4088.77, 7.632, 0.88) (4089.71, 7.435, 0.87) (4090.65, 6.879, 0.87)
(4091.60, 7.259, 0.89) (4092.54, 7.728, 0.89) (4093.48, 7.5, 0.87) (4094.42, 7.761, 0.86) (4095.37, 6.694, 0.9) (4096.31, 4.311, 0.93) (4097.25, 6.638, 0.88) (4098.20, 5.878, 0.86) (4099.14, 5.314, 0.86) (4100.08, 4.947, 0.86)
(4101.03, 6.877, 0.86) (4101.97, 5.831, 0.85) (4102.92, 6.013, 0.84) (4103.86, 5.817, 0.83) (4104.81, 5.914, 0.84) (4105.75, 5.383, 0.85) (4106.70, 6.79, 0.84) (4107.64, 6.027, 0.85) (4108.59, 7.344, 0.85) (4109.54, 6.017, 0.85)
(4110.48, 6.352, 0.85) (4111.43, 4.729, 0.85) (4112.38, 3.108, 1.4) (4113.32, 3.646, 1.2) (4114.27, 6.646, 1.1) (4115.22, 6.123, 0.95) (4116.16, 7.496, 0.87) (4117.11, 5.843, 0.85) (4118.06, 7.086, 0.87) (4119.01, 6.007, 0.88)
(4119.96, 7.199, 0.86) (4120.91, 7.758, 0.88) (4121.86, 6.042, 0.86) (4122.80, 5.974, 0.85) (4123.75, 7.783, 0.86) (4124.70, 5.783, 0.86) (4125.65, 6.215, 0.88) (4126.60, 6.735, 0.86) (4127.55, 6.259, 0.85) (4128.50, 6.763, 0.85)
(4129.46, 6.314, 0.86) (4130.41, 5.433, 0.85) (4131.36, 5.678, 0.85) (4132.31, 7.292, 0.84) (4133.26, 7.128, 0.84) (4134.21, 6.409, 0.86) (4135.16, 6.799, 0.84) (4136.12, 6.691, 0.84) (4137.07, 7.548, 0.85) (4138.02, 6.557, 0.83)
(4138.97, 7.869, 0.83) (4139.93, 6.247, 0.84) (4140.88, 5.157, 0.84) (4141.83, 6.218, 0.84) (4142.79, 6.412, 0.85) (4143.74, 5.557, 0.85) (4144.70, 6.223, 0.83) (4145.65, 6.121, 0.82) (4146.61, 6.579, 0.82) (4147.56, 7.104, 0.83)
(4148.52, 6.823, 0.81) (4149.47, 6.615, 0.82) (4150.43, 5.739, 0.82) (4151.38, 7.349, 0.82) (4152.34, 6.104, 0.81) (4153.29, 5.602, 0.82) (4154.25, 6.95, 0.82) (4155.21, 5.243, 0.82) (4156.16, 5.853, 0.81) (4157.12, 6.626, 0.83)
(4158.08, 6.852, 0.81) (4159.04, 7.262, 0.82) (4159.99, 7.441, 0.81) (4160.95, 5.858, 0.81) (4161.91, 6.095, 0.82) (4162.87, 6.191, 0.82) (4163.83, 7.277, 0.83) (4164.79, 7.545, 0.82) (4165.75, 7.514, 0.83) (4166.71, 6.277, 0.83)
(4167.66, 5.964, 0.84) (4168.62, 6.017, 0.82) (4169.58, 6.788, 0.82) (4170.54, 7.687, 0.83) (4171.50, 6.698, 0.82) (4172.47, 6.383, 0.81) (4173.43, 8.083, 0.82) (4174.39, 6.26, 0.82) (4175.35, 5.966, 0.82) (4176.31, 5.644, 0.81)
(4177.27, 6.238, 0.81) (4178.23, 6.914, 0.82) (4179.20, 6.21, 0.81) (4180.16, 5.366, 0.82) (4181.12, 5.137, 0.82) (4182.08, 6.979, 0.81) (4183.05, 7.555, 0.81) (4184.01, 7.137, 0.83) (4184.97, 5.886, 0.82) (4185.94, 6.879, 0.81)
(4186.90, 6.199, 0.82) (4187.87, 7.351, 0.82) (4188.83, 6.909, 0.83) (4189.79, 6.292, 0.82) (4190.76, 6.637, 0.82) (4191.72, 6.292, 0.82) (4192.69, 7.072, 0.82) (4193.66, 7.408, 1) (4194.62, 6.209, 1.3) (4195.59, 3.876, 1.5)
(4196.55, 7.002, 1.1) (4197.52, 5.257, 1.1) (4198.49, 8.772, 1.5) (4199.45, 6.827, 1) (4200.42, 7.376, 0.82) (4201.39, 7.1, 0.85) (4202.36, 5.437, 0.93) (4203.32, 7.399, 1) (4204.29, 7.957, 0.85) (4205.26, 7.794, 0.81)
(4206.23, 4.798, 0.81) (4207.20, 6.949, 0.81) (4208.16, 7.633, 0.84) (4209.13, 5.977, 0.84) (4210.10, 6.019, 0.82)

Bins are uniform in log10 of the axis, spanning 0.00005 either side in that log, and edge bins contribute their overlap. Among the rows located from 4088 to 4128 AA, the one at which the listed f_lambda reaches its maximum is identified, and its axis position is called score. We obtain 4123.75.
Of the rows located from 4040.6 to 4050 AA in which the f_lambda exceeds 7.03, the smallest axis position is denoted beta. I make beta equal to 4041.97 AA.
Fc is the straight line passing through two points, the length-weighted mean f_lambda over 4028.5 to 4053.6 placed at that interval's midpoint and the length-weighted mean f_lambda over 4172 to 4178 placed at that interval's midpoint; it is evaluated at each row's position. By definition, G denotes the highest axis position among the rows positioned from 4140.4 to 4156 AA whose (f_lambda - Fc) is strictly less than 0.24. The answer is 4155.21 AA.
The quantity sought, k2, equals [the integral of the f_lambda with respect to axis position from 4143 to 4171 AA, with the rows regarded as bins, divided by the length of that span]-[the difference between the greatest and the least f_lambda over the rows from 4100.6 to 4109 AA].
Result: 4.56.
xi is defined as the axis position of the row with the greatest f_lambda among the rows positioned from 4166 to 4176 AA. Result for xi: 4173.43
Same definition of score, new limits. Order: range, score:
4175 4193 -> 4183.05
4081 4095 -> 4081.25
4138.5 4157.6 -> 4138.97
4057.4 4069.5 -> 4063.43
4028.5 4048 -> 4040.11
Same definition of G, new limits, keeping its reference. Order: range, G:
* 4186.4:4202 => 4197.52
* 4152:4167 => 4166.71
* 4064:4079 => 4078.43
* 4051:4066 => 4065.30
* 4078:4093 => 4085.01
